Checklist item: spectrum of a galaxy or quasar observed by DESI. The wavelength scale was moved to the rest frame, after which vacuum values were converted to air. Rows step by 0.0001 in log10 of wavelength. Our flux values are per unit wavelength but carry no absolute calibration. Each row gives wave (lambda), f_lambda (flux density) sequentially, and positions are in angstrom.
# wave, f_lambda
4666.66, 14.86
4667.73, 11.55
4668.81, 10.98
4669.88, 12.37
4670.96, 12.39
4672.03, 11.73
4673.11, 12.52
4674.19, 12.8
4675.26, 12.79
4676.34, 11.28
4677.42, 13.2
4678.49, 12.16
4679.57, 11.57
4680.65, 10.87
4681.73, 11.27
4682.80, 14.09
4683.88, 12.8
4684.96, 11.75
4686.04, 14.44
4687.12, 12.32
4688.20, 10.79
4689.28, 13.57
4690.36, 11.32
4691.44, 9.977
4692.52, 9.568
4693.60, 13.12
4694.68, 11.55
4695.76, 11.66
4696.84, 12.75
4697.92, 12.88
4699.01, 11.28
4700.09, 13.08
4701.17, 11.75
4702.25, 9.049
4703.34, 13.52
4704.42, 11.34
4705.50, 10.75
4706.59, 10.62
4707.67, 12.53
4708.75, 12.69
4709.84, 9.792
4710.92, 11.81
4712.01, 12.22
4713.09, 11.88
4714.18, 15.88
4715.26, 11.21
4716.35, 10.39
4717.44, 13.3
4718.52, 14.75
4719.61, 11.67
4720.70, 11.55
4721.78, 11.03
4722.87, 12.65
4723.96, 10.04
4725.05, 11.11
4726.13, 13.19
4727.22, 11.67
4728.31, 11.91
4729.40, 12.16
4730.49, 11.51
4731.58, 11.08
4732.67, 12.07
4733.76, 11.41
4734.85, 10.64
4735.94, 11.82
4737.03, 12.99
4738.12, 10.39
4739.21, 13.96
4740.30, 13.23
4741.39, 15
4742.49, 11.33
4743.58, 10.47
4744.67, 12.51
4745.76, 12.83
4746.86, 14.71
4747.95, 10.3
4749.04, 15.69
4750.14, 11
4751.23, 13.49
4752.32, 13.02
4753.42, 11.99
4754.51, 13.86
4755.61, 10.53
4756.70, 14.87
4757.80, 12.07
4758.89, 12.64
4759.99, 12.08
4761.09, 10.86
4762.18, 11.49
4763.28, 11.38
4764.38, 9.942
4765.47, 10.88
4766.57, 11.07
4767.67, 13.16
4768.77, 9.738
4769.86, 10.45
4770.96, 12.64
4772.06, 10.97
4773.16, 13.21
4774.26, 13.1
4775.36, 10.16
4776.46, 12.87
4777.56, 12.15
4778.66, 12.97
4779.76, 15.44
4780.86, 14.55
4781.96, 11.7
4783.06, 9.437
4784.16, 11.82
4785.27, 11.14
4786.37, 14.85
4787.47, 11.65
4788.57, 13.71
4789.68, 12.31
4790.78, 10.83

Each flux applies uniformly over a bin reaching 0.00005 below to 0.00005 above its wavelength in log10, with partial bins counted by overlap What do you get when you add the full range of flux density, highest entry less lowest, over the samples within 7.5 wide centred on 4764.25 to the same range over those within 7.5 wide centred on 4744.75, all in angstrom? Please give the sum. 7.9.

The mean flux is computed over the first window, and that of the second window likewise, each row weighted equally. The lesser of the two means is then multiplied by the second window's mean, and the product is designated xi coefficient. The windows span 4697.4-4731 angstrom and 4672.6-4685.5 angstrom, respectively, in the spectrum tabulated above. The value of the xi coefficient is 146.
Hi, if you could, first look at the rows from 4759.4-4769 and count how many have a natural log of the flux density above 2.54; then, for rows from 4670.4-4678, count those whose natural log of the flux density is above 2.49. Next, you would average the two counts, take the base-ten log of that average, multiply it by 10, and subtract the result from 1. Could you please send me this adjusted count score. -3.8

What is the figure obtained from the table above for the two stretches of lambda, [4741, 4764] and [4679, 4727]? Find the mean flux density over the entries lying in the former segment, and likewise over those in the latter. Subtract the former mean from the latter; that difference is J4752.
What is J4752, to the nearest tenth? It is -0.5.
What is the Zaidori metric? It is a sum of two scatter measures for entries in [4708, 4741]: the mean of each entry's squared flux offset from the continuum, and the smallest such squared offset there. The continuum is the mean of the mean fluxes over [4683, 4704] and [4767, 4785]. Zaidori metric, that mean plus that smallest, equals 1.8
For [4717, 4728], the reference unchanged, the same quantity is 1.8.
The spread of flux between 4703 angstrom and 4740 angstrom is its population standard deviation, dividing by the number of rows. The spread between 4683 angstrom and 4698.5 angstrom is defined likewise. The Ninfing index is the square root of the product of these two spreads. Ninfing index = 1.31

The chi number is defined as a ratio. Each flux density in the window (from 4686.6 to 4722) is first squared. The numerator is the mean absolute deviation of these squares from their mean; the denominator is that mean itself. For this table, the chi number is 0.19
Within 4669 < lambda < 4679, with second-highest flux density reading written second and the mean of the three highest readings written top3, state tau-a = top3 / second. 1.01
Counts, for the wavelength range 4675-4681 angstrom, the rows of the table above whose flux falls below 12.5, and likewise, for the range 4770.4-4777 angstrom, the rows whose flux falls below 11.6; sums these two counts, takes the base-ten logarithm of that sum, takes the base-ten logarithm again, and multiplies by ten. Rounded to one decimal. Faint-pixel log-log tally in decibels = -1.1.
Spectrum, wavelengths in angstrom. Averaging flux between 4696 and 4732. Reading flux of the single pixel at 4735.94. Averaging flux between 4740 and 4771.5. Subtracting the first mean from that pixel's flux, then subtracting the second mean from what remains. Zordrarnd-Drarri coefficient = -12.3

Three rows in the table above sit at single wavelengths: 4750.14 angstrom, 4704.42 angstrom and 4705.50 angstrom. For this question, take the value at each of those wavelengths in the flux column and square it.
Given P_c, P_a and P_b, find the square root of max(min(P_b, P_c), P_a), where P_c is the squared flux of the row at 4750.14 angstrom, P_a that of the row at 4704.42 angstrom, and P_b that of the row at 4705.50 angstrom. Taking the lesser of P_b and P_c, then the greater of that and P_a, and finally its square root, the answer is 11.3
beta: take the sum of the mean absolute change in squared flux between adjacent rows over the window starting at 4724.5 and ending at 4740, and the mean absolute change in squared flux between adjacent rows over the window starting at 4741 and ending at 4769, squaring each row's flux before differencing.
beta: 80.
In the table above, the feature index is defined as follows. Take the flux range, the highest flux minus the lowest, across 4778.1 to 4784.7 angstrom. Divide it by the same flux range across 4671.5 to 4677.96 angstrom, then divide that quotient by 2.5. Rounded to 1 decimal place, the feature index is 1.3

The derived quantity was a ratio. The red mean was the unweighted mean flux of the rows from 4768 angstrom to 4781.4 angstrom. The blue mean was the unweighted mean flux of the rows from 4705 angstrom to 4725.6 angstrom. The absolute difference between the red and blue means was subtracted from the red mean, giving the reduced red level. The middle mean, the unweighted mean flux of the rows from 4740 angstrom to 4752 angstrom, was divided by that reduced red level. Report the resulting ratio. 1.07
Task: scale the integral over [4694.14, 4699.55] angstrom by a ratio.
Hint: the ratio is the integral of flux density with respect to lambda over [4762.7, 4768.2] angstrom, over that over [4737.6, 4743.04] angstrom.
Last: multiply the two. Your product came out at 58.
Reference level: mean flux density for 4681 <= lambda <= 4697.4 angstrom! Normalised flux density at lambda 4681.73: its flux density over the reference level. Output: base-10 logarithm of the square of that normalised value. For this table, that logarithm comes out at -0.059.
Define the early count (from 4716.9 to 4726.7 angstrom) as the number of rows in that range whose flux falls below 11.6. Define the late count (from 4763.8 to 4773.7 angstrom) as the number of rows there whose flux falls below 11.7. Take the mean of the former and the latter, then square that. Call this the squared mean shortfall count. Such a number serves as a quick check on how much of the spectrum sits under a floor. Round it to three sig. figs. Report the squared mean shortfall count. 25.0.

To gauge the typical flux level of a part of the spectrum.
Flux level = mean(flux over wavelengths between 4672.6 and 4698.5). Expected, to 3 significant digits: 12.1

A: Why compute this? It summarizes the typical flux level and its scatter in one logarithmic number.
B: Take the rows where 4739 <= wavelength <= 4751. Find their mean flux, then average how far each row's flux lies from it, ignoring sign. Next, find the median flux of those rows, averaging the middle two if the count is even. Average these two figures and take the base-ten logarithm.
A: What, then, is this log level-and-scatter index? 0.86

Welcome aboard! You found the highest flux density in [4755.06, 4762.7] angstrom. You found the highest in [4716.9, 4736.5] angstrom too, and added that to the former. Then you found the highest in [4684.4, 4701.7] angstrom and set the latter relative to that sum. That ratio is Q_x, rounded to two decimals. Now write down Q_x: 0.49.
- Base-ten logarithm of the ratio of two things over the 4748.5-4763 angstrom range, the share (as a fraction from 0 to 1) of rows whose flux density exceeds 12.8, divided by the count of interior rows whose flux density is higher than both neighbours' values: -1.02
